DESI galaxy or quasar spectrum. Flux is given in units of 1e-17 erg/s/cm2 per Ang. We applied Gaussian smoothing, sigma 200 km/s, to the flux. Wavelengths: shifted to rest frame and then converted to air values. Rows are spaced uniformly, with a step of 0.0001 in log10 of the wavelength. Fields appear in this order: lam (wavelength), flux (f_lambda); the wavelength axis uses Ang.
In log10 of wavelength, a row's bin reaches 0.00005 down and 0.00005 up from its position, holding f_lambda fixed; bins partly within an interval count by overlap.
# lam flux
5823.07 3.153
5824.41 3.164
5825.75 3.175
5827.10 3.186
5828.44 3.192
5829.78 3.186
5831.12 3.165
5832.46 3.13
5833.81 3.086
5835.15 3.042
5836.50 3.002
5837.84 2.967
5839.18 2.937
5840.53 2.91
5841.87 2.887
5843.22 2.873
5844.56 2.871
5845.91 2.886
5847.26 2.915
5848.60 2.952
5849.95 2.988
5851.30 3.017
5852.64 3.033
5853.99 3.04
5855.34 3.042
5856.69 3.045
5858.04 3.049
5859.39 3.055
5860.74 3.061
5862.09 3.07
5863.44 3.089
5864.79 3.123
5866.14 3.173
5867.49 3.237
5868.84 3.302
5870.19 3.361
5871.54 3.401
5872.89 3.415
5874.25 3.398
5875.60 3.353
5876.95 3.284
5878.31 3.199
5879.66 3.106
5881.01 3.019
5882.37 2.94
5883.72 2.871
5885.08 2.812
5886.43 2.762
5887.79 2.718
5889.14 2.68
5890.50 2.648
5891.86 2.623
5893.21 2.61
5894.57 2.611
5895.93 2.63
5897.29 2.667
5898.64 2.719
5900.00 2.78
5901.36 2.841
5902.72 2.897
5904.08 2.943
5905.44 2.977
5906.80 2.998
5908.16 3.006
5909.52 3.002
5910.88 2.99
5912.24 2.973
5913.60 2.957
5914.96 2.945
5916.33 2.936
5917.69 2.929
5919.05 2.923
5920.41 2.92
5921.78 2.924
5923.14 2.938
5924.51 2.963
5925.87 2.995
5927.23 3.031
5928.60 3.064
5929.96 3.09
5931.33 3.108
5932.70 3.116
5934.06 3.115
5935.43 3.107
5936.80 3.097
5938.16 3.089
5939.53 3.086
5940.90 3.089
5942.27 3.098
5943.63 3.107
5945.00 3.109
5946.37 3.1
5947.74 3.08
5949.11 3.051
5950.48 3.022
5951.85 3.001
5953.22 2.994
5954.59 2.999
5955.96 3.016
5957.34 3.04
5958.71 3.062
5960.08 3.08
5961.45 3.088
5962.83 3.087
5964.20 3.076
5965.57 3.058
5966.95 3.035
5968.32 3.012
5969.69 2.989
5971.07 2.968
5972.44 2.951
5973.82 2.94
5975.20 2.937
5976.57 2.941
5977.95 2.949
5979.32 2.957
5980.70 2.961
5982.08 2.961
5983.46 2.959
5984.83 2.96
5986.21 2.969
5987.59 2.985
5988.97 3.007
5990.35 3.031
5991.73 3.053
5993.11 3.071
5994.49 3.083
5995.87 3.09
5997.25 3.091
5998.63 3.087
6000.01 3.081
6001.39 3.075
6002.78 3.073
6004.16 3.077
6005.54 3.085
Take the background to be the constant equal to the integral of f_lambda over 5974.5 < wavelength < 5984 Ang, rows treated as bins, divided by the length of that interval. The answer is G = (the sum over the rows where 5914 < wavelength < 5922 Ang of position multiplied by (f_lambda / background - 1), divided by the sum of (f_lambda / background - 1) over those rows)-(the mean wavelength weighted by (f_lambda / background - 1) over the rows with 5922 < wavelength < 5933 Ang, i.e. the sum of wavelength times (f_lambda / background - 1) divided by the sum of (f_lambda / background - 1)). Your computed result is -10.9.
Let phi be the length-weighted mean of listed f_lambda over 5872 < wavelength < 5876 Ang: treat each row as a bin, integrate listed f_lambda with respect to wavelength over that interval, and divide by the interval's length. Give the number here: 3.39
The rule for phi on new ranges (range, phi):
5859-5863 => 3.06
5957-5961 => 3.07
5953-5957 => 3.00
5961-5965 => 3.08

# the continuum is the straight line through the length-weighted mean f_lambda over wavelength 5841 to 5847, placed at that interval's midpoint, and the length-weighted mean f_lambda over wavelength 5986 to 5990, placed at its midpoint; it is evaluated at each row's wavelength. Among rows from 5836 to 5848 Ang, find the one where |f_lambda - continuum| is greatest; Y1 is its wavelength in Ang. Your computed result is 5836.50 Ang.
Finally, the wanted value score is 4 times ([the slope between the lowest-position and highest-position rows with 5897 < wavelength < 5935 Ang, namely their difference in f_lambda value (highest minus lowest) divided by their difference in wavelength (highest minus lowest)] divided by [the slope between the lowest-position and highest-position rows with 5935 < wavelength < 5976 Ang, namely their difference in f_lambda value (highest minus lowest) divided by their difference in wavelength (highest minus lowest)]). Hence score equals -11.4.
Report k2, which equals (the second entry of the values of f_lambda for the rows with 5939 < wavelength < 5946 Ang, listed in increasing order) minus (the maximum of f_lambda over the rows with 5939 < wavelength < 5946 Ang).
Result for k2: -0.02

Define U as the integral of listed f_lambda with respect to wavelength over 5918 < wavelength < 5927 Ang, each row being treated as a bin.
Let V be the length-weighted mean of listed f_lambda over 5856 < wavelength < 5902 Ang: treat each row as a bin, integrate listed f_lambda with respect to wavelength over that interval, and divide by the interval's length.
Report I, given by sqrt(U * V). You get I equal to 8.9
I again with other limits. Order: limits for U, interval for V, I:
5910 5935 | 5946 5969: 15.1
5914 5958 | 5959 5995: 20.0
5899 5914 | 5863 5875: 12.0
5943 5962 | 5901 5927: 13.1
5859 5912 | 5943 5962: 22.0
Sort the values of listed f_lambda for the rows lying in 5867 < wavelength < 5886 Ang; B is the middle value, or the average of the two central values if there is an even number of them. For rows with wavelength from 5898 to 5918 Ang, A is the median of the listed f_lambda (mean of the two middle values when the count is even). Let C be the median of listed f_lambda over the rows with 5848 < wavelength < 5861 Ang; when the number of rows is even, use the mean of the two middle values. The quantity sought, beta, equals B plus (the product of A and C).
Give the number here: 12.2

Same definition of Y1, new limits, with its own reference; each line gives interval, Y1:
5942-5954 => 5945.00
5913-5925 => 5913.60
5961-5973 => 5961.45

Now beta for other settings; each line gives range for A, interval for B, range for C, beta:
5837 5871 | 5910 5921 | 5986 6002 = 12.3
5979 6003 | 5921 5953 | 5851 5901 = 12.3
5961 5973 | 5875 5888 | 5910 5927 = 11.9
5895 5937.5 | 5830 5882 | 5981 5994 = 11.9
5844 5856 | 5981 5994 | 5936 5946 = 12.2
